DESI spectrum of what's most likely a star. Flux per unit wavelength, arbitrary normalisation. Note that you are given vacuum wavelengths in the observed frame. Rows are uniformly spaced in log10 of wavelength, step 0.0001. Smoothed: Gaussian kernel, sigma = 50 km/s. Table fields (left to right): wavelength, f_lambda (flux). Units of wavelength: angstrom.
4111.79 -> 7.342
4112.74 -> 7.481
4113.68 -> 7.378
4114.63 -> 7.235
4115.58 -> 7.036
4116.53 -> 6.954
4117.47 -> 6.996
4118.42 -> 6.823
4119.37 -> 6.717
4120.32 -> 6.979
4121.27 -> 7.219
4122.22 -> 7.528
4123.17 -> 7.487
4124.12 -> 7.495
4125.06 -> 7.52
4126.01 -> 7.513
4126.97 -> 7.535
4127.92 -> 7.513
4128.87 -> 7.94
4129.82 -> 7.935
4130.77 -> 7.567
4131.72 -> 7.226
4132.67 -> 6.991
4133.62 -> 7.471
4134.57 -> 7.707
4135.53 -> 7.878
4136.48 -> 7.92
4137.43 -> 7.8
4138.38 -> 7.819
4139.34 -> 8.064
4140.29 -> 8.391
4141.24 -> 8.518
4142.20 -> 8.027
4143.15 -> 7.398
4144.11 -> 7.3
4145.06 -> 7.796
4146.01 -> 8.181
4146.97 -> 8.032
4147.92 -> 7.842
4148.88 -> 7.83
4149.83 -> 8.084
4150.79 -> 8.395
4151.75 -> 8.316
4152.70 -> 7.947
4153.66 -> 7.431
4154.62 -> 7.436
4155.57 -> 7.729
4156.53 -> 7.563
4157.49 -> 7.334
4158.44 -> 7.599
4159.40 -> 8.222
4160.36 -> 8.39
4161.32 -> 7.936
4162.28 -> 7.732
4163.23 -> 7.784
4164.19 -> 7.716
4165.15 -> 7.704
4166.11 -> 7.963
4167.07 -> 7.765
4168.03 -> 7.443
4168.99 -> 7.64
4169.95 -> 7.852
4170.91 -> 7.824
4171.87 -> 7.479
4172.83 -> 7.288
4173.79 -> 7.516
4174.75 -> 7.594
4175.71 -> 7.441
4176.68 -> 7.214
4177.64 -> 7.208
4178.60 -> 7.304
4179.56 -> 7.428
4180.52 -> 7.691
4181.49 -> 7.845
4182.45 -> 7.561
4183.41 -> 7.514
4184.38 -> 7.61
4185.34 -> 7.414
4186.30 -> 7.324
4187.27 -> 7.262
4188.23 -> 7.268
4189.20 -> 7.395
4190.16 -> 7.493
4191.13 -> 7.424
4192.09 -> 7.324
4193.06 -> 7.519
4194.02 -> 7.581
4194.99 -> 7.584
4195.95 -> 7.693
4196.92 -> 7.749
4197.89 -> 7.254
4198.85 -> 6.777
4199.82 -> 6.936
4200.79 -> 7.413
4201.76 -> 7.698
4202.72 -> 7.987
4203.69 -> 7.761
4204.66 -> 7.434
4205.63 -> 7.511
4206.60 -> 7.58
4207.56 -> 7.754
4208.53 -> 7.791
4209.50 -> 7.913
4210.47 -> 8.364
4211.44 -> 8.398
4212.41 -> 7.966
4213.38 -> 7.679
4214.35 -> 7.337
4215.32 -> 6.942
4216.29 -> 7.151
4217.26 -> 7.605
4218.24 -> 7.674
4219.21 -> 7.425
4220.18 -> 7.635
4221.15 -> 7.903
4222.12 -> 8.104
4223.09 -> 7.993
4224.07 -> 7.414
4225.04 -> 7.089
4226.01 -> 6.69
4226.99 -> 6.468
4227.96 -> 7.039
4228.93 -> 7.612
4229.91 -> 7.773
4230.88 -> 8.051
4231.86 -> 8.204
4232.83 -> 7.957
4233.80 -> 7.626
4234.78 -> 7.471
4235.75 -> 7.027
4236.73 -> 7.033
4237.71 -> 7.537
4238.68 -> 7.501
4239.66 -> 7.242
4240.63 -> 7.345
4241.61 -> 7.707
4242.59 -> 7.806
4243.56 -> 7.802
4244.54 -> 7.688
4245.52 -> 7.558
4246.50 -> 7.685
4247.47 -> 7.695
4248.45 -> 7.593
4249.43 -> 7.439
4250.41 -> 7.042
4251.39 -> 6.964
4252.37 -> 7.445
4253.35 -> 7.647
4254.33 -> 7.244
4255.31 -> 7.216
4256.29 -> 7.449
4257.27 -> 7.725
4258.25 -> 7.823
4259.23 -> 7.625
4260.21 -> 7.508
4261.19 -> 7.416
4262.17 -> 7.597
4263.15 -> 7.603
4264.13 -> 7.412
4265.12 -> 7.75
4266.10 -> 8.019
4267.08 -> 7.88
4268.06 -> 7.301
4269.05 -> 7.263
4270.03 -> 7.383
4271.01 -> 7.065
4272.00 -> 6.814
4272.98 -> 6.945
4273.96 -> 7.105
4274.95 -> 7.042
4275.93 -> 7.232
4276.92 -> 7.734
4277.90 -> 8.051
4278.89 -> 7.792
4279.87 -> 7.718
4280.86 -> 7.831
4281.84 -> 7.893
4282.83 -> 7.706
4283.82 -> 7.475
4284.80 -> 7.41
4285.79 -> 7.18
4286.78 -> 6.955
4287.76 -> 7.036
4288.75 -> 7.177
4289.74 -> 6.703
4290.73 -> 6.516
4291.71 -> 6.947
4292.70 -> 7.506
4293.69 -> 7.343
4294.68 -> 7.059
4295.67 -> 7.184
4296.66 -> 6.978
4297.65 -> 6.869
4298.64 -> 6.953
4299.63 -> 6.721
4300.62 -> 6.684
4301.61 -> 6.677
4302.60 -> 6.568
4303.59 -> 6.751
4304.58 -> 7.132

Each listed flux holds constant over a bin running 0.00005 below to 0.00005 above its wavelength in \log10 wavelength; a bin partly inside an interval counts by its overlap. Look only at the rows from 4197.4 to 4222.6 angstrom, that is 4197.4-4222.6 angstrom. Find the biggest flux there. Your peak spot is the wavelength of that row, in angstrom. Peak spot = 4211.44 angstrom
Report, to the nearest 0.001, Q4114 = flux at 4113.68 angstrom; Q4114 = 7.378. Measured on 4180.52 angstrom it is 7.691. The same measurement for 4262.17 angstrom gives 7.597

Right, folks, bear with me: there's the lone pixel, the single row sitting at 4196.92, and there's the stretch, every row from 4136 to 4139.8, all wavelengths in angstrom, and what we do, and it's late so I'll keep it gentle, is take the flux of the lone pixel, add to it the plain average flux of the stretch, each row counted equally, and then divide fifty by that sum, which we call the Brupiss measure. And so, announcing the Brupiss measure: 3.2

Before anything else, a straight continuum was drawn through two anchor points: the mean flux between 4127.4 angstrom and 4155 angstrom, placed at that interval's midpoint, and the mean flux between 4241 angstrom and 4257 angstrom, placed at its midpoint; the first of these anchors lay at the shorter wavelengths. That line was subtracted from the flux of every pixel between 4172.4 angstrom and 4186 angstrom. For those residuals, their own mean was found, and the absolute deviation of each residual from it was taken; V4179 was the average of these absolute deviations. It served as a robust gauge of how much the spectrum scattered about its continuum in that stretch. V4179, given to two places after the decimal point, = 0.15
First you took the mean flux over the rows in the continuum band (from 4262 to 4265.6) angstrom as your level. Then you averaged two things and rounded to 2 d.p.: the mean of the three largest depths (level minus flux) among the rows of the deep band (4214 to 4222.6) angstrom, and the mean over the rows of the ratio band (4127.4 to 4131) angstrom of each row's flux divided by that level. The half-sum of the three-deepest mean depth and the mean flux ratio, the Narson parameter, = 0.73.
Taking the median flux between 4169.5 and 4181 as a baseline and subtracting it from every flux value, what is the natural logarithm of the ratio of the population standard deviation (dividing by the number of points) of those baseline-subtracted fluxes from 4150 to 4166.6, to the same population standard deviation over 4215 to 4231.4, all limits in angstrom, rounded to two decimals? -0.36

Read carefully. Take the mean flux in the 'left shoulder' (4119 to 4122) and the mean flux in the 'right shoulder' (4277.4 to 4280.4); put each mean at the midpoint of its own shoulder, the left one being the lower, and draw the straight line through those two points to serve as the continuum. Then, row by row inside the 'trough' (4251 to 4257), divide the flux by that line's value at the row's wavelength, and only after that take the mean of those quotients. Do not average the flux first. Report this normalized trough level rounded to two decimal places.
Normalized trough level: 0.95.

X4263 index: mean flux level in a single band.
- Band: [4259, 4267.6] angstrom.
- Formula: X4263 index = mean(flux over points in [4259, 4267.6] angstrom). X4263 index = 7.65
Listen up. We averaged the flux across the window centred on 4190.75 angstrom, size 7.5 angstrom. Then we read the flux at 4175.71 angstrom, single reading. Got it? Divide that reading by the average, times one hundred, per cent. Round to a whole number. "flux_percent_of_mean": 100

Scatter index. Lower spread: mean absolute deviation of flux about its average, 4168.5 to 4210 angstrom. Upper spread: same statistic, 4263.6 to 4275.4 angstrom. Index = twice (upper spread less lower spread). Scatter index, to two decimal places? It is 0.22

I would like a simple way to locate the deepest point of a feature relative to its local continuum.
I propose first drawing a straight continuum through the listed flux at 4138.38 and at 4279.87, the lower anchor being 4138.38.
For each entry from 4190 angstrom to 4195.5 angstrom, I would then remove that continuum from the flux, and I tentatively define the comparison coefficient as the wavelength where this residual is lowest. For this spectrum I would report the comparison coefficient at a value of 4192.09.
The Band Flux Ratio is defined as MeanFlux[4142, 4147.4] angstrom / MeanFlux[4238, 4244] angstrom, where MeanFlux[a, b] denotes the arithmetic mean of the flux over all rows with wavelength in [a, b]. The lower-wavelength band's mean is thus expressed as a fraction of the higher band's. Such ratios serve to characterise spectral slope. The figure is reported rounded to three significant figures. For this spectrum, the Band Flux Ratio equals 1.03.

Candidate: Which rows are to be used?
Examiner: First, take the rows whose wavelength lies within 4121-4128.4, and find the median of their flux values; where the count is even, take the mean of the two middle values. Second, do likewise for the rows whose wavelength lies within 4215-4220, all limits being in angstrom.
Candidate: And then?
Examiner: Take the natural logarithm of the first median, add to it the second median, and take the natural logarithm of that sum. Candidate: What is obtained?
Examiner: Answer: 2.25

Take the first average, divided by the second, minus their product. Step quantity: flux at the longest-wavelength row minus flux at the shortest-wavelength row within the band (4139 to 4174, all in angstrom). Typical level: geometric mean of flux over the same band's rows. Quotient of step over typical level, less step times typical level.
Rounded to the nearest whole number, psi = 4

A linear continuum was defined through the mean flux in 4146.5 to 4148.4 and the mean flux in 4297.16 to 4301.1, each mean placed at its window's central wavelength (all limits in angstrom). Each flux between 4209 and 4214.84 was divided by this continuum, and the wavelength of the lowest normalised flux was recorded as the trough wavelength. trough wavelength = 4214.35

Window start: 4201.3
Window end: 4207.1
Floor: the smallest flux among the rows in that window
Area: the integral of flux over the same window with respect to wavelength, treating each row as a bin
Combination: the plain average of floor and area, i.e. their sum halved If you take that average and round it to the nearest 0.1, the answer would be 26.0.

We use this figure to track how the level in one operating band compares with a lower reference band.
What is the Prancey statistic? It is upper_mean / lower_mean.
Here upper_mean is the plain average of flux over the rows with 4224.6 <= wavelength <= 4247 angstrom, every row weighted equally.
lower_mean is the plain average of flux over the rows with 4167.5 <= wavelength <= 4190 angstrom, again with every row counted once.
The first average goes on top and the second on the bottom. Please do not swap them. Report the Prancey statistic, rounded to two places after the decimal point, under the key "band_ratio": 1.00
